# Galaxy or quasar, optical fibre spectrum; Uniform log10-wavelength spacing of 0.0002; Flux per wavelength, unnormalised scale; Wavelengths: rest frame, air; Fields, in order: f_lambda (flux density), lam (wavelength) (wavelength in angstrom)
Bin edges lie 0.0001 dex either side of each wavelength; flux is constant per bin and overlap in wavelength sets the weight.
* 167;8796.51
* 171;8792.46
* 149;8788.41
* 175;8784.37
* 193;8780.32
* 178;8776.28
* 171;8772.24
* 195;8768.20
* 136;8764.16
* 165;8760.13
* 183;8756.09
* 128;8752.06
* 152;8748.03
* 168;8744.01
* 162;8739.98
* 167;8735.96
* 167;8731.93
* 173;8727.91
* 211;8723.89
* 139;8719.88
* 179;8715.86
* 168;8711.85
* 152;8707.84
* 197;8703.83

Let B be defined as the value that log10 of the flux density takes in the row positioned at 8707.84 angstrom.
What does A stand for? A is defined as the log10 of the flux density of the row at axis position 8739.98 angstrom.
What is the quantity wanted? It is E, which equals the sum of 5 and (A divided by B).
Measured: 6.01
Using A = 2.21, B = 2.18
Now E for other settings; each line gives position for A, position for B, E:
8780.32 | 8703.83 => 6.00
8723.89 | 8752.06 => 6.10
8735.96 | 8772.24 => 6.00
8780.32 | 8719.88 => 6.07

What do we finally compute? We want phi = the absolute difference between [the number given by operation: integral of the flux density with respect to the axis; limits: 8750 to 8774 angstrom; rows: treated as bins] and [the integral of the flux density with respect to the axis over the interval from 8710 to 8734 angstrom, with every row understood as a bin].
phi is 239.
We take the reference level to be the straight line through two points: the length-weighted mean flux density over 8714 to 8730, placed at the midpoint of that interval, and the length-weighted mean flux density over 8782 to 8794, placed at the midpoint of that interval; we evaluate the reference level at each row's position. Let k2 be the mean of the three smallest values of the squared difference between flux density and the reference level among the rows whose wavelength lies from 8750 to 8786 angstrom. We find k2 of 37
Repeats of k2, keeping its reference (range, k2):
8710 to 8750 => 9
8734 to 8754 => 57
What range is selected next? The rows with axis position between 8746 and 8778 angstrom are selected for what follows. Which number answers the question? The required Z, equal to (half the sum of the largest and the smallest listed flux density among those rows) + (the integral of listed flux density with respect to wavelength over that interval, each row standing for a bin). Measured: 5390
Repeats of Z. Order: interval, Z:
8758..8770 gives 2144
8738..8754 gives 2590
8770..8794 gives 4325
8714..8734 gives 3649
